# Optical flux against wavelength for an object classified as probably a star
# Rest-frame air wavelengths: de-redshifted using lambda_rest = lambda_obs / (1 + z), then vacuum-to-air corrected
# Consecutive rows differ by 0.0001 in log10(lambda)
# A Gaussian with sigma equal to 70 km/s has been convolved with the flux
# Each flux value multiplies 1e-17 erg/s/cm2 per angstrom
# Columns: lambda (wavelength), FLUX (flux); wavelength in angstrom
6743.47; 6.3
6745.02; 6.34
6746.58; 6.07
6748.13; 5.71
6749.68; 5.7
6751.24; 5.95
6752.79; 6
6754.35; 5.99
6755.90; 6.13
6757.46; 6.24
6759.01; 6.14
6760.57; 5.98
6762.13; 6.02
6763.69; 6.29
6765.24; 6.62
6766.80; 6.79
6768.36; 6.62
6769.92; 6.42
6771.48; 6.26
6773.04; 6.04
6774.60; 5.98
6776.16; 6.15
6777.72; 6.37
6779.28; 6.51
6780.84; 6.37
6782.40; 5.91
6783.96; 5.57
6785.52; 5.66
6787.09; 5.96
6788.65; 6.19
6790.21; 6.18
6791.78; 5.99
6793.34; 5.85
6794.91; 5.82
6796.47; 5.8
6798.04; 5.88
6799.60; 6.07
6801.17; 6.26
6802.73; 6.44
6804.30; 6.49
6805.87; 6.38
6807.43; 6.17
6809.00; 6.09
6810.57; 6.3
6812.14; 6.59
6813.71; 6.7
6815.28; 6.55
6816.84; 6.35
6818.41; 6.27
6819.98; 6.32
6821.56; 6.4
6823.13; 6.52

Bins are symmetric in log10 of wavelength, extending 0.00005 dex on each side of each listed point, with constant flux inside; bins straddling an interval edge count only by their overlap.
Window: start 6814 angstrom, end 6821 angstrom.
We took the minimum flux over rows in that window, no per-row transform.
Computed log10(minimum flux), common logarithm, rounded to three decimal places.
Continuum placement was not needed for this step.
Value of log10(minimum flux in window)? 0.797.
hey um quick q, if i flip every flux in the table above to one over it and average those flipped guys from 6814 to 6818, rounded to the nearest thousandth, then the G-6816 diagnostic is 0.155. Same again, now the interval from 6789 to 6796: 0.168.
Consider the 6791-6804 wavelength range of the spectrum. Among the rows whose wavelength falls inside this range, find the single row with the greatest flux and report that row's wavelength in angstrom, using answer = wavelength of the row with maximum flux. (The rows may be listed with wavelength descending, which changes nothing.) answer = 6802.73 angstrom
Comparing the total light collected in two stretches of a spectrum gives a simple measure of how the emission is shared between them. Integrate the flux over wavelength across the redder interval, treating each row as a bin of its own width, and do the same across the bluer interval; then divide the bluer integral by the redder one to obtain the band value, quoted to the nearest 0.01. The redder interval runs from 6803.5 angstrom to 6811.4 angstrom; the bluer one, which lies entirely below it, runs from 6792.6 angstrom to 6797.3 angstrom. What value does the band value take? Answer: 0.55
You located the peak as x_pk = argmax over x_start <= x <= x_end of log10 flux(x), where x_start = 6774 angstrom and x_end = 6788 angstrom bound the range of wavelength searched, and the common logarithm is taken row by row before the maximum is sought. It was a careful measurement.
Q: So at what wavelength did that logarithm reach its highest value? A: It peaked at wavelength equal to 6779.28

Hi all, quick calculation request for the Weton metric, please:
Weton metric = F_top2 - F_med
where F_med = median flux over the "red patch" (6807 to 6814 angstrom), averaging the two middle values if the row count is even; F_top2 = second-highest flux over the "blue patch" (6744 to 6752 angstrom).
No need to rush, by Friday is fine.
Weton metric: -0.2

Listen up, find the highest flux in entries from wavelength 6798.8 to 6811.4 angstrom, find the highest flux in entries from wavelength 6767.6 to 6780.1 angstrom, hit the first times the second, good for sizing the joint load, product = 43.0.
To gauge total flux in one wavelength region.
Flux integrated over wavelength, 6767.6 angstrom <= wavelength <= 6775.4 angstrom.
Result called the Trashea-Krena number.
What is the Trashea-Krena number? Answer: 48.8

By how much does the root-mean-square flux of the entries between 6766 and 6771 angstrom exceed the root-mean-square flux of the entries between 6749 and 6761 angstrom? 0.6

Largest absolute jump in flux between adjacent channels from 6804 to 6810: 0.210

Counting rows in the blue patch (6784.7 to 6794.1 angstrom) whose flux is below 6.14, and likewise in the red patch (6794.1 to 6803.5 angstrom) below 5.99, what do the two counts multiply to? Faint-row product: 12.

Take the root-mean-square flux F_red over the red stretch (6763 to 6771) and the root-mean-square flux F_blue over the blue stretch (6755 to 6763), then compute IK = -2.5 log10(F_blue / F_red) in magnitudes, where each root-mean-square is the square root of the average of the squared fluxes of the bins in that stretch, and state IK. 0.08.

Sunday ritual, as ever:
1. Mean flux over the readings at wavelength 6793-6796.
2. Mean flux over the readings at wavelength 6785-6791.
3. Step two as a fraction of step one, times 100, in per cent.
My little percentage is 103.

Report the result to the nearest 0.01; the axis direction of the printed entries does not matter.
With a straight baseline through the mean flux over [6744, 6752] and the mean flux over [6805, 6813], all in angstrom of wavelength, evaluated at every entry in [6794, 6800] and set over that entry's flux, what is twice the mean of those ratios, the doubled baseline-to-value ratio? 2.12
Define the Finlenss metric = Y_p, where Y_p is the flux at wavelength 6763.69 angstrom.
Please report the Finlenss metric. 6.29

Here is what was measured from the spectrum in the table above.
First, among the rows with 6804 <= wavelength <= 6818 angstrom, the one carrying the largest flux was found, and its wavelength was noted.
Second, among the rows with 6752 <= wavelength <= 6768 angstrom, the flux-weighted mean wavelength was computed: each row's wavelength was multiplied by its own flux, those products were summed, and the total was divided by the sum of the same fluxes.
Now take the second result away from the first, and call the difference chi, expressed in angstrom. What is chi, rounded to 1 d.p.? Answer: 53.8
